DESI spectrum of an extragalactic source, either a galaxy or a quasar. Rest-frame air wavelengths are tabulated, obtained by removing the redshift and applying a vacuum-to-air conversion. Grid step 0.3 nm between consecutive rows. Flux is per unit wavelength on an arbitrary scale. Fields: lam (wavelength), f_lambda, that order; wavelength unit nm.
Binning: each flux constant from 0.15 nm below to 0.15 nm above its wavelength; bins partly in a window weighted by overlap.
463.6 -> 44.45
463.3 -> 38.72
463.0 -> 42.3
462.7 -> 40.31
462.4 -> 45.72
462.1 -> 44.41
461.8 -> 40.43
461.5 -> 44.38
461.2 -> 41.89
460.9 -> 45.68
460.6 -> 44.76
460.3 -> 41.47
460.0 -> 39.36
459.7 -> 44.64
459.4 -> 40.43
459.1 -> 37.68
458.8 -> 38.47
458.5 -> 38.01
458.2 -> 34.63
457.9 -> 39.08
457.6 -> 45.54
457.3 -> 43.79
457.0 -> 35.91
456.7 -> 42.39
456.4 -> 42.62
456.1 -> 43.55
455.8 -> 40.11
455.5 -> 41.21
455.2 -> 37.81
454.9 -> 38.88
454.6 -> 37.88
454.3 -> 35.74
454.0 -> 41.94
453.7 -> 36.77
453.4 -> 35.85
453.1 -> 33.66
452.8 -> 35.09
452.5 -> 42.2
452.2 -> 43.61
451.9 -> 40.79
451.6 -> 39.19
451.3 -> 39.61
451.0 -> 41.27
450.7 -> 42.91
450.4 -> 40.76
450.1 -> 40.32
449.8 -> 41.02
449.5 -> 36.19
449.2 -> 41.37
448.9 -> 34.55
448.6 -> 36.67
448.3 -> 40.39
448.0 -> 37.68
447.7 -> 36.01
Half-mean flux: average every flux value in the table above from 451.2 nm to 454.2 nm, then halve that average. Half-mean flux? 19.4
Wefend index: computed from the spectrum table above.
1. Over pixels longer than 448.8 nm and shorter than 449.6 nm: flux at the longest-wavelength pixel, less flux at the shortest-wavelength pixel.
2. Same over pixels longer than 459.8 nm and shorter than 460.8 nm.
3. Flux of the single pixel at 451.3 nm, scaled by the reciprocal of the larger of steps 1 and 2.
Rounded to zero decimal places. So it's 7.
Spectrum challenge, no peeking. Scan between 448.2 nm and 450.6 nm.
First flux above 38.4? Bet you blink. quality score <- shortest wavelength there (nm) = 448.3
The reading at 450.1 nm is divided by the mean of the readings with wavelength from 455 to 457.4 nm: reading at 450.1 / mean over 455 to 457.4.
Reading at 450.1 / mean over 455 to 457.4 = 0.99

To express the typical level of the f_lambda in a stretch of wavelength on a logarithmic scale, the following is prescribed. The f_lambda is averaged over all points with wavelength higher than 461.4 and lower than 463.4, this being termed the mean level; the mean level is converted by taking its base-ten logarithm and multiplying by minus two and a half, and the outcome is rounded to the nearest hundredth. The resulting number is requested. -4.07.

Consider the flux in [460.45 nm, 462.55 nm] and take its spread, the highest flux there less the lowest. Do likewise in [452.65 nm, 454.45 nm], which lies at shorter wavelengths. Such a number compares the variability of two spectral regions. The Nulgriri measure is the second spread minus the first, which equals 3.0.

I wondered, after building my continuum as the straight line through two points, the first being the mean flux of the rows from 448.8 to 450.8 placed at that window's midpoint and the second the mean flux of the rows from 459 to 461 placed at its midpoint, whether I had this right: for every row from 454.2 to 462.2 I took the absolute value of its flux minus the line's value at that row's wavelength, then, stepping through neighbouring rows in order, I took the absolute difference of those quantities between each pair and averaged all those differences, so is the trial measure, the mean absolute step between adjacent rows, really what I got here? 1.7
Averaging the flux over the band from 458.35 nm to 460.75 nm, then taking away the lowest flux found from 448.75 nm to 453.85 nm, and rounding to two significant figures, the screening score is 6.9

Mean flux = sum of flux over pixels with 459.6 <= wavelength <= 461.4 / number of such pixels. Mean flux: 43.0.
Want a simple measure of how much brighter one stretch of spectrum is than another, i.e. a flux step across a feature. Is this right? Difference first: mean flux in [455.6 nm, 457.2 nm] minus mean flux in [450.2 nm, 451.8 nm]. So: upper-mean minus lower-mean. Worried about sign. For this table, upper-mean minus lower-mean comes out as 0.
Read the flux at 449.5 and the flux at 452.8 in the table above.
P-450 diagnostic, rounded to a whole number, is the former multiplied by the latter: 1270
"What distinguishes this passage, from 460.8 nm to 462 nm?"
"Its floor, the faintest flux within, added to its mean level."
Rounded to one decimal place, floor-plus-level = 83.5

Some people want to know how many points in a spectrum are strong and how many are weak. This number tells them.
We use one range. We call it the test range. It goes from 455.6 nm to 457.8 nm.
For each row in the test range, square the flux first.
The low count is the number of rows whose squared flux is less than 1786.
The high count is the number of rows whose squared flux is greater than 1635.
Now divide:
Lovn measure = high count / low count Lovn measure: 2.5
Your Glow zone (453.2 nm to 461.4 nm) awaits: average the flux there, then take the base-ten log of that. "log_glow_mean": 1.60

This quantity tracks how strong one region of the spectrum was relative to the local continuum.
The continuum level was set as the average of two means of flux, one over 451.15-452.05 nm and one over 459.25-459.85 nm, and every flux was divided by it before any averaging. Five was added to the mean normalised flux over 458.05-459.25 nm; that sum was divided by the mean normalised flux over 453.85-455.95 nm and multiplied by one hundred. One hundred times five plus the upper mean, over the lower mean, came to 622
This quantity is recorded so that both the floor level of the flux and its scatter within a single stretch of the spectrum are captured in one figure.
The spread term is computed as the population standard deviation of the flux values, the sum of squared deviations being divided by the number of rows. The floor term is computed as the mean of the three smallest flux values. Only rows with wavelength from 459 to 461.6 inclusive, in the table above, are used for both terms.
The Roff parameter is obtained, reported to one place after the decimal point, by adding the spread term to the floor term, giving 41.8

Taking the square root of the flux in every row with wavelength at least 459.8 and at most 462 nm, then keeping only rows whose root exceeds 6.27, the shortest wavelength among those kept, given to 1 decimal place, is 460.0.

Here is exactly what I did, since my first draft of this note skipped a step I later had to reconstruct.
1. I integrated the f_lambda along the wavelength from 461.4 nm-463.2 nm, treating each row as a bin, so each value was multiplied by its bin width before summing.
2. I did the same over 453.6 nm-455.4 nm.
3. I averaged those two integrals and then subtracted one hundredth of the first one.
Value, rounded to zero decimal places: 72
